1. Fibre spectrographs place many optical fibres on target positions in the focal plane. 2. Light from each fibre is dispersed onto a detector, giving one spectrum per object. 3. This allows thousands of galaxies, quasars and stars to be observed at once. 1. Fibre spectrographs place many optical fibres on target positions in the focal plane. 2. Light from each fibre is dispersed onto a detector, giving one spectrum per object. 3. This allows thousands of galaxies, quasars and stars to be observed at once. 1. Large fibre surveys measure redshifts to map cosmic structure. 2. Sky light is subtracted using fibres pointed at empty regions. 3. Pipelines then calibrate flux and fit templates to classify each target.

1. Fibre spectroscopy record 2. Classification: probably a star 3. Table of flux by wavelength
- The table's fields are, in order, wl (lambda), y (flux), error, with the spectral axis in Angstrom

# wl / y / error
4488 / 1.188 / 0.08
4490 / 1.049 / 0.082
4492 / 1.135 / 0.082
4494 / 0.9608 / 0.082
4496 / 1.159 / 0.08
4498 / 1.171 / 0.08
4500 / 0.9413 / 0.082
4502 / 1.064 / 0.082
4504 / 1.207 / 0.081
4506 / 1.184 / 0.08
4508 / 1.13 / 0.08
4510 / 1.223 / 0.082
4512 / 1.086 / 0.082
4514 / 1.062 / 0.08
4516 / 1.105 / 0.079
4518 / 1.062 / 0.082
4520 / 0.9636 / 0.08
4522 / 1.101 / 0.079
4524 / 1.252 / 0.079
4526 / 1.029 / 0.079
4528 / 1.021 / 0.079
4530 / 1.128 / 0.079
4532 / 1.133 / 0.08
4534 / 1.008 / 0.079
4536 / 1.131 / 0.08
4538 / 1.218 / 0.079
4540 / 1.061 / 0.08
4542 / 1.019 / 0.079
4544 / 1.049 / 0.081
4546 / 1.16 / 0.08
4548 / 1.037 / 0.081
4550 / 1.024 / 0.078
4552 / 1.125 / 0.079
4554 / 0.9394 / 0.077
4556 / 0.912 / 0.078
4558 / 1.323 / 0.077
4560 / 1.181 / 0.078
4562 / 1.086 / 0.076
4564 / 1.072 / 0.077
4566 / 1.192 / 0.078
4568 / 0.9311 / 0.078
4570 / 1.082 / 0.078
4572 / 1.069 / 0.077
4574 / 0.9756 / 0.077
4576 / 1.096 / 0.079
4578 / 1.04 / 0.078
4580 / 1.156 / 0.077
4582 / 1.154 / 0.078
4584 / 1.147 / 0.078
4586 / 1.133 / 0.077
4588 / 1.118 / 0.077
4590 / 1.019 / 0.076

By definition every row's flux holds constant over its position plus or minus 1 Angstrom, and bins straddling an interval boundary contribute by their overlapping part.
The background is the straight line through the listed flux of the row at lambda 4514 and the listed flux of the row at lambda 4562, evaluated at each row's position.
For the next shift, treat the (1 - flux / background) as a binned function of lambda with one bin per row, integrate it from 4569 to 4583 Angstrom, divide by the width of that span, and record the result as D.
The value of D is 0.010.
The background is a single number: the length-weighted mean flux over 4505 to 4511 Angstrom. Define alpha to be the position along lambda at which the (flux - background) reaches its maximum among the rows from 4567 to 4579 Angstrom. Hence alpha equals 4576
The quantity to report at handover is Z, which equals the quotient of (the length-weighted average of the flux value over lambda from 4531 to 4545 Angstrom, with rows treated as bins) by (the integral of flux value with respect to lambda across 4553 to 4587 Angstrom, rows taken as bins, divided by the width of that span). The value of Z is 1.00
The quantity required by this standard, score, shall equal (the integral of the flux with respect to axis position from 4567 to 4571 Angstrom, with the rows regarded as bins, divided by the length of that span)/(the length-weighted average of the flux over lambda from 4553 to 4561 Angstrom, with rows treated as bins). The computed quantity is 0.92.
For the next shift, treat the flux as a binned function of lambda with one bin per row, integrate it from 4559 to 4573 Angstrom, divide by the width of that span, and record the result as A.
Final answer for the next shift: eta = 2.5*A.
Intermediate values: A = 1.09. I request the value 2.72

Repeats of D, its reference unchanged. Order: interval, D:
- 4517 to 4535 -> -0.009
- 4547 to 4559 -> 0.020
